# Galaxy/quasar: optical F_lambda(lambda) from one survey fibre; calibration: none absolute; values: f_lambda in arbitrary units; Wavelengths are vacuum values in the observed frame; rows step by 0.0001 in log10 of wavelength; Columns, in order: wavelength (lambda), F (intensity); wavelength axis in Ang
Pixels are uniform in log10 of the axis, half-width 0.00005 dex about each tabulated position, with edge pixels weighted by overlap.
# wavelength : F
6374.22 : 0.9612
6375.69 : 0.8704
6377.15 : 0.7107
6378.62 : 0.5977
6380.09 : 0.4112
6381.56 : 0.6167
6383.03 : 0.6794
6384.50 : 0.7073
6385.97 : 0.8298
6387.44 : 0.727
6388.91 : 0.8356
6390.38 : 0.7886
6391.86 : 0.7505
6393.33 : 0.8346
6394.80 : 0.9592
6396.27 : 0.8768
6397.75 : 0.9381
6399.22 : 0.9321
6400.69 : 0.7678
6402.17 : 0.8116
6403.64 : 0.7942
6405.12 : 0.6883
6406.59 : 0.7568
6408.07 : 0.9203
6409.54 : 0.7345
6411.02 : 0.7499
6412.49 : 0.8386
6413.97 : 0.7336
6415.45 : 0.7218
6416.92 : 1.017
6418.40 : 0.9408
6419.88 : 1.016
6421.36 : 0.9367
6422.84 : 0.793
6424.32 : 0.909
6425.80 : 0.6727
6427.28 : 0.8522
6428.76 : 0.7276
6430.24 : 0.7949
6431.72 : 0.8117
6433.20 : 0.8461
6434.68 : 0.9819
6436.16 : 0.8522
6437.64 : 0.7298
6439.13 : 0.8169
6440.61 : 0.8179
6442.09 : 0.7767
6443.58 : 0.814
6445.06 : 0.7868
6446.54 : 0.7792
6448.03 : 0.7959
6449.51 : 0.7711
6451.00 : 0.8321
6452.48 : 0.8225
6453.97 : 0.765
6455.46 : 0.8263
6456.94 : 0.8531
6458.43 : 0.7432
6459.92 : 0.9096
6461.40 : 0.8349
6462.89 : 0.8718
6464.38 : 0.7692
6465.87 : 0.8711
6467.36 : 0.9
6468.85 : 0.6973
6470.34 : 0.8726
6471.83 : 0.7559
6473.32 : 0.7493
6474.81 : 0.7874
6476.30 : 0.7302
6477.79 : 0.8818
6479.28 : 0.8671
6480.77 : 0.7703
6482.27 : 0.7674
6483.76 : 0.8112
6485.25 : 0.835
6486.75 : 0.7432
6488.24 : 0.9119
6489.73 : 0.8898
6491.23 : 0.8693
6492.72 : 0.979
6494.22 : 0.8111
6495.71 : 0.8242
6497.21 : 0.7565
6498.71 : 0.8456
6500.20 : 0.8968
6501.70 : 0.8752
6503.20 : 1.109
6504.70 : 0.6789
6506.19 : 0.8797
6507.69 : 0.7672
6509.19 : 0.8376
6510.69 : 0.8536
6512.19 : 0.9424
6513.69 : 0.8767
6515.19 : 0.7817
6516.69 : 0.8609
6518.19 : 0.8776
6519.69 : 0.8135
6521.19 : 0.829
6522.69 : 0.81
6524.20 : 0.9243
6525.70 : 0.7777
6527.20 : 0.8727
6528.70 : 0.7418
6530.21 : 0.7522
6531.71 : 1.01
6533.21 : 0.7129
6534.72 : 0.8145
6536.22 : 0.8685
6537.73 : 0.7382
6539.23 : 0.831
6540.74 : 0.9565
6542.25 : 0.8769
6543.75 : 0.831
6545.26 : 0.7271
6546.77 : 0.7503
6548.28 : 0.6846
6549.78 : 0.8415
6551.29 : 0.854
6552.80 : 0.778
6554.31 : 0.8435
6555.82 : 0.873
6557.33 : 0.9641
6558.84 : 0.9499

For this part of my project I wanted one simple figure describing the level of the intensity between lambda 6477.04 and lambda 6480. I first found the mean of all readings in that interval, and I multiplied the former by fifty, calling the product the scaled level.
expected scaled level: 44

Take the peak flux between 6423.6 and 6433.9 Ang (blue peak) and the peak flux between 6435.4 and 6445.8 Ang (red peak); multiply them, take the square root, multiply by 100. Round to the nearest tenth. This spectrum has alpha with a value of 88.0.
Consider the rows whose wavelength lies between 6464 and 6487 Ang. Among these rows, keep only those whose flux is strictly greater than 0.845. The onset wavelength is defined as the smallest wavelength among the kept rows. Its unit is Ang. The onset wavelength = 6465.87 Ang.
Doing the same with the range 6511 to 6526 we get 6512.19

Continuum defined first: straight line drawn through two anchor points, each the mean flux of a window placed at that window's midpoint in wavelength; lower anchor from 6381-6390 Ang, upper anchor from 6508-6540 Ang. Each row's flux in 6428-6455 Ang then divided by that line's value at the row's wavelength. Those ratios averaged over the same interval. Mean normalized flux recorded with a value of 1.04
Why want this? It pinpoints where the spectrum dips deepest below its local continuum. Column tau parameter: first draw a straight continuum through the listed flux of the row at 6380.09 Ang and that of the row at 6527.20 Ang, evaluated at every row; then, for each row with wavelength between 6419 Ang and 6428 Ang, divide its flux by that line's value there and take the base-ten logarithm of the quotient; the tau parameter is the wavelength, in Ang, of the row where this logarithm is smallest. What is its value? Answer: 6425.80 Ang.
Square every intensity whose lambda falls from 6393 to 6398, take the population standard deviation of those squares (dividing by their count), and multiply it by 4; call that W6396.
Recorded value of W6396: 0.35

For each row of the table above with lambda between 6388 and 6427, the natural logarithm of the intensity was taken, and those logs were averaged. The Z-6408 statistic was -0.187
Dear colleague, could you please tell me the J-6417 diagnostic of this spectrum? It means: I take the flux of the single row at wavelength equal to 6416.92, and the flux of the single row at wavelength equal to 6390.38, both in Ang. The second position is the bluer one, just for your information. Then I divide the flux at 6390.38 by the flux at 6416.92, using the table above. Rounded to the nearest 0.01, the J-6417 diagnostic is 0.78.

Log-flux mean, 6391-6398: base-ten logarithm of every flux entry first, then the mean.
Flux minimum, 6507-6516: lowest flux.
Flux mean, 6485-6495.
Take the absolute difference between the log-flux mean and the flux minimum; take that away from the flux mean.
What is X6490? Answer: 0.03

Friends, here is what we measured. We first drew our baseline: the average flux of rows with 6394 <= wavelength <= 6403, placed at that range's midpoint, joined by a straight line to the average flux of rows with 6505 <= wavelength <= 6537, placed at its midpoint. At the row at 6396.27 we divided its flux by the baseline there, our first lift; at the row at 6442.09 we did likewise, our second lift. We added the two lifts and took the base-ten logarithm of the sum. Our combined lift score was 0.28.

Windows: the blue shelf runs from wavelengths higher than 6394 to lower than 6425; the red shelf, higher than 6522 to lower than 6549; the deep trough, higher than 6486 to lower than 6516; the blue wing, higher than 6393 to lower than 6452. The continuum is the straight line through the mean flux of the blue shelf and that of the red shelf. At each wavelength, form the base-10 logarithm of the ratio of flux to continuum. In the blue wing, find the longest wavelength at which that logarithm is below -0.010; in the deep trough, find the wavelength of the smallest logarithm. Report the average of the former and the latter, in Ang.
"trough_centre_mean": 6477.1 Ang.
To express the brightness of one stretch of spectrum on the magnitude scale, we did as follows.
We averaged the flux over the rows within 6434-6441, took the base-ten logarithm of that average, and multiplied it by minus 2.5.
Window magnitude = 0.190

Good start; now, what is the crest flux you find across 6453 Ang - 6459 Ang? 0.8531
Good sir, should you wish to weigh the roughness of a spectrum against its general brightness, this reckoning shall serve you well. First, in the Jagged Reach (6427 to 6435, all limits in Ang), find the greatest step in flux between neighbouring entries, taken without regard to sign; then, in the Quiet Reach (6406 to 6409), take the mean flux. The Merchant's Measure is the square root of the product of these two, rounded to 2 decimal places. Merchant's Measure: 0.34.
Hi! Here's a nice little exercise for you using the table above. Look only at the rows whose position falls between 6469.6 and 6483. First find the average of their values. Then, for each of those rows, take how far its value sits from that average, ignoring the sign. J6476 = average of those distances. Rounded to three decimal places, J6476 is 0.051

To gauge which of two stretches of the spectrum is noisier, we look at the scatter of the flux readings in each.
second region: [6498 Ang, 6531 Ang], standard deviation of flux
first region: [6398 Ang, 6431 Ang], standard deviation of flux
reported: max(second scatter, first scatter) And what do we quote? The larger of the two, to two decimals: 0.10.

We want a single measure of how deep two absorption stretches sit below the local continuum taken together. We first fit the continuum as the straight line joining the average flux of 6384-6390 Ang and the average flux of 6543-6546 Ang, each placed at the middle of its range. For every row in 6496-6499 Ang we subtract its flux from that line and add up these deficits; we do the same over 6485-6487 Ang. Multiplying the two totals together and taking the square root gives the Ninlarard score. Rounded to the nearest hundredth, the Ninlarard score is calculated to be 0.03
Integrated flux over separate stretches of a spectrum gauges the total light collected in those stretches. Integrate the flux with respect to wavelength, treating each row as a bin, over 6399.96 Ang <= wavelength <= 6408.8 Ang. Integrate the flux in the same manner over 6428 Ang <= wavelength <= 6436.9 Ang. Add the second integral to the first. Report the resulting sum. 14.4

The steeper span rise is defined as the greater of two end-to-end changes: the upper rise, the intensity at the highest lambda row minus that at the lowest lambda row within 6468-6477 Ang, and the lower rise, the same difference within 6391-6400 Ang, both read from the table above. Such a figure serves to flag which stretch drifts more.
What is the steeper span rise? 0.18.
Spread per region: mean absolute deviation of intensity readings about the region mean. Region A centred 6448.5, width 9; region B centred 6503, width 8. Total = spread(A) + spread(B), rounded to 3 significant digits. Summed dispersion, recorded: 0.112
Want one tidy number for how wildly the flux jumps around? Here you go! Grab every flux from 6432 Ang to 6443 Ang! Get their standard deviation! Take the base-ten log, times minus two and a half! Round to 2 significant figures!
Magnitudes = 2.8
